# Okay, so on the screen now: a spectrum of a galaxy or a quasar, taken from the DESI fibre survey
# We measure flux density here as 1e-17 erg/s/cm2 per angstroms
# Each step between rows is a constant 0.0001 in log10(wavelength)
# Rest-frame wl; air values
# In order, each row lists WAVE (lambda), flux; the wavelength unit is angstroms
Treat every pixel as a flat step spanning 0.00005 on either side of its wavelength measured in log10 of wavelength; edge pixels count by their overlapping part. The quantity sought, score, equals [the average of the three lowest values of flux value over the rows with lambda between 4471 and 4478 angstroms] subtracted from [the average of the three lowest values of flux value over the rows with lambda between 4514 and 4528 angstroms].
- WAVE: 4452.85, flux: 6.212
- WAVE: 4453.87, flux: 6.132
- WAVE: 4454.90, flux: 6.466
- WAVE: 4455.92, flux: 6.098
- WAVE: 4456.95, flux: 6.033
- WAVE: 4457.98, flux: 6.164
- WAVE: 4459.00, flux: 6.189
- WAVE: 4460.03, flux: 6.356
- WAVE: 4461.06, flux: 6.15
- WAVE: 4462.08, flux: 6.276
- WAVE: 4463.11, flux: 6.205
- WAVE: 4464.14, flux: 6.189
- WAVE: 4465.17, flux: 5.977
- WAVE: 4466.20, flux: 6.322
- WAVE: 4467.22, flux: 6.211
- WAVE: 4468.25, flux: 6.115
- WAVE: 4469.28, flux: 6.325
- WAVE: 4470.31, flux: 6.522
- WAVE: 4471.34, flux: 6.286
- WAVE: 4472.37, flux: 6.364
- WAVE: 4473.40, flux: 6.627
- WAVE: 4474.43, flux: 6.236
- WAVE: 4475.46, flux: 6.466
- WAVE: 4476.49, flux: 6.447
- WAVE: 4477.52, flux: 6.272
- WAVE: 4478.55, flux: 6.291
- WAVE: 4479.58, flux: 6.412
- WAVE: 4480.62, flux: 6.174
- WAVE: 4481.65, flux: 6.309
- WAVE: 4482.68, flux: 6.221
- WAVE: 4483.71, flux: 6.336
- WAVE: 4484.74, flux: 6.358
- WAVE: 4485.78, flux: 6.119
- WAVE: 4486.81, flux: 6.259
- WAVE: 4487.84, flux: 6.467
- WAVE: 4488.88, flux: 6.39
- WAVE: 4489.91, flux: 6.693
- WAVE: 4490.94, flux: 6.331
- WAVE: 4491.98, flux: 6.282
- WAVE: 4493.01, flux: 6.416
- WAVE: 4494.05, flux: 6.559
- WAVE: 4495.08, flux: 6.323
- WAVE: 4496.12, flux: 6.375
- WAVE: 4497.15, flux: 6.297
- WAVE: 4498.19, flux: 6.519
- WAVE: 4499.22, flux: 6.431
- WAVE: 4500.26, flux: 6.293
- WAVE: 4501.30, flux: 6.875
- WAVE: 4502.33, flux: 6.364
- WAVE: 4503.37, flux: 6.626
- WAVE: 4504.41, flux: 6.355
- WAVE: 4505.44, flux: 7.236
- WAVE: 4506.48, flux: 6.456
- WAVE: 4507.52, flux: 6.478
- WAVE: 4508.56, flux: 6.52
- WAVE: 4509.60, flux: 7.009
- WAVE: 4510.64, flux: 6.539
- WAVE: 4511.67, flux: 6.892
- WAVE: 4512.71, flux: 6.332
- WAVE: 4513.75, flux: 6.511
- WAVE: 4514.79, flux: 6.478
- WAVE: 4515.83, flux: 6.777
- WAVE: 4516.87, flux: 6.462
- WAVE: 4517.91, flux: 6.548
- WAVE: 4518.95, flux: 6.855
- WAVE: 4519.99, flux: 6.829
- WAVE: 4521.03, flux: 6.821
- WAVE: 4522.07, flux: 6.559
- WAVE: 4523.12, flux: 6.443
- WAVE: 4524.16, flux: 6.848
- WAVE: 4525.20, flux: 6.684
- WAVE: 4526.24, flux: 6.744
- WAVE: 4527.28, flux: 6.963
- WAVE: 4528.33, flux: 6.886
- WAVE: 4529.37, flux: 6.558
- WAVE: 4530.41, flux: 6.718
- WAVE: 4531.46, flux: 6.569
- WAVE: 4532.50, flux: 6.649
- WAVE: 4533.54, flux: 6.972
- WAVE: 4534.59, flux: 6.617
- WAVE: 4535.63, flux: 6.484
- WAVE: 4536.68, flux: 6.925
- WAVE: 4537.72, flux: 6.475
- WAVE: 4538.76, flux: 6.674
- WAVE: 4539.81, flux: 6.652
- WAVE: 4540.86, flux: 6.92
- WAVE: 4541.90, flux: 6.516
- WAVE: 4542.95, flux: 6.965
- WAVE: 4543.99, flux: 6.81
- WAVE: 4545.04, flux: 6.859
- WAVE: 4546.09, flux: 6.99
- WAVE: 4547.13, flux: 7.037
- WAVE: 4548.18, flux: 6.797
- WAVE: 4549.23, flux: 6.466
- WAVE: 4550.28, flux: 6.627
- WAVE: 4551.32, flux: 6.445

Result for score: 0.20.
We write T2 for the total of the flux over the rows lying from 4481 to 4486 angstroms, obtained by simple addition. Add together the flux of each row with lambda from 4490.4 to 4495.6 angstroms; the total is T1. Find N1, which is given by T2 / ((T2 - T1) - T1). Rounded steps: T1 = 31.9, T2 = 31.3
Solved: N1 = -0.97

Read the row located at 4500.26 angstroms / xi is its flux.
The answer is 6.293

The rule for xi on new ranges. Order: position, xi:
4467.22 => 6.211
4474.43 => 6.236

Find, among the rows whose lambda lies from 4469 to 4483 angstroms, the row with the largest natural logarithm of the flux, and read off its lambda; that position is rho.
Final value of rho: 4473.40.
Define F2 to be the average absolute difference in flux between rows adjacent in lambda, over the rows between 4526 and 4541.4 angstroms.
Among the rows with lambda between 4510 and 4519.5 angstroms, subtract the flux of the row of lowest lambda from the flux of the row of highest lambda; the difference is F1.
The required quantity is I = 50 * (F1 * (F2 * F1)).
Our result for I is 1.1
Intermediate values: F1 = 0.32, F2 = 0.23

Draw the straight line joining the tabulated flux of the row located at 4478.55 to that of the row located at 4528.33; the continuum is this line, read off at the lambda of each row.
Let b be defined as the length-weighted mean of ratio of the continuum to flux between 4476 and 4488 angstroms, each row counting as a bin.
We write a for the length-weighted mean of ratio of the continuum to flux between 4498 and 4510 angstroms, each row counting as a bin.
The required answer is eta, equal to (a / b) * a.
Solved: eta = 1.00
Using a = 1.001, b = 1.01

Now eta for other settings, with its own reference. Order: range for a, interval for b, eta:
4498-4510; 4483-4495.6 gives 1.00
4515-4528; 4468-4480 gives 1.05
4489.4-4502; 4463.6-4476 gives 1.04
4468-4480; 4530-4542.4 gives 0.92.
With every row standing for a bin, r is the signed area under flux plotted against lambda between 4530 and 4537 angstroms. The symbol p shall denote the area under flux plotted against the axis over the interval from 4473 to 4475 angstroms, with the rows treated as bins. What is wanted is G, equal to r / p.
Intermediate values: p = 13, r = 47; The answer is 3.6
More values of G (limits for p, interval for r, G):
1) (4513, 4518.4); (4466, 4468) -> 0.4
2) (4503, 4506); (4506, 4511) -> 1.6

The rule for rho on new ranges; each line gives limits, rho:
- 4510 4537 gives 4533.54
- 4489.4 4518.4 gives 4505.44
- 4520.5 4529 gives 4527.28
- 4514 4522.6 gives 4518.95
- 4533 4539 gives 4533.54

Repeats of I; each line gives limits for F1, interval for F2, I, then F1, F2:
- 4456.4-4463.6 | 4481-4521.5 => 0.4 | 0.17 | 0.24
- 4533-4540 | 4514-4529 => 0.9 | -0.32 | 0.18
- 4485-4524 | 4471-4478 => 1.0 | 0.32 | 0.19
